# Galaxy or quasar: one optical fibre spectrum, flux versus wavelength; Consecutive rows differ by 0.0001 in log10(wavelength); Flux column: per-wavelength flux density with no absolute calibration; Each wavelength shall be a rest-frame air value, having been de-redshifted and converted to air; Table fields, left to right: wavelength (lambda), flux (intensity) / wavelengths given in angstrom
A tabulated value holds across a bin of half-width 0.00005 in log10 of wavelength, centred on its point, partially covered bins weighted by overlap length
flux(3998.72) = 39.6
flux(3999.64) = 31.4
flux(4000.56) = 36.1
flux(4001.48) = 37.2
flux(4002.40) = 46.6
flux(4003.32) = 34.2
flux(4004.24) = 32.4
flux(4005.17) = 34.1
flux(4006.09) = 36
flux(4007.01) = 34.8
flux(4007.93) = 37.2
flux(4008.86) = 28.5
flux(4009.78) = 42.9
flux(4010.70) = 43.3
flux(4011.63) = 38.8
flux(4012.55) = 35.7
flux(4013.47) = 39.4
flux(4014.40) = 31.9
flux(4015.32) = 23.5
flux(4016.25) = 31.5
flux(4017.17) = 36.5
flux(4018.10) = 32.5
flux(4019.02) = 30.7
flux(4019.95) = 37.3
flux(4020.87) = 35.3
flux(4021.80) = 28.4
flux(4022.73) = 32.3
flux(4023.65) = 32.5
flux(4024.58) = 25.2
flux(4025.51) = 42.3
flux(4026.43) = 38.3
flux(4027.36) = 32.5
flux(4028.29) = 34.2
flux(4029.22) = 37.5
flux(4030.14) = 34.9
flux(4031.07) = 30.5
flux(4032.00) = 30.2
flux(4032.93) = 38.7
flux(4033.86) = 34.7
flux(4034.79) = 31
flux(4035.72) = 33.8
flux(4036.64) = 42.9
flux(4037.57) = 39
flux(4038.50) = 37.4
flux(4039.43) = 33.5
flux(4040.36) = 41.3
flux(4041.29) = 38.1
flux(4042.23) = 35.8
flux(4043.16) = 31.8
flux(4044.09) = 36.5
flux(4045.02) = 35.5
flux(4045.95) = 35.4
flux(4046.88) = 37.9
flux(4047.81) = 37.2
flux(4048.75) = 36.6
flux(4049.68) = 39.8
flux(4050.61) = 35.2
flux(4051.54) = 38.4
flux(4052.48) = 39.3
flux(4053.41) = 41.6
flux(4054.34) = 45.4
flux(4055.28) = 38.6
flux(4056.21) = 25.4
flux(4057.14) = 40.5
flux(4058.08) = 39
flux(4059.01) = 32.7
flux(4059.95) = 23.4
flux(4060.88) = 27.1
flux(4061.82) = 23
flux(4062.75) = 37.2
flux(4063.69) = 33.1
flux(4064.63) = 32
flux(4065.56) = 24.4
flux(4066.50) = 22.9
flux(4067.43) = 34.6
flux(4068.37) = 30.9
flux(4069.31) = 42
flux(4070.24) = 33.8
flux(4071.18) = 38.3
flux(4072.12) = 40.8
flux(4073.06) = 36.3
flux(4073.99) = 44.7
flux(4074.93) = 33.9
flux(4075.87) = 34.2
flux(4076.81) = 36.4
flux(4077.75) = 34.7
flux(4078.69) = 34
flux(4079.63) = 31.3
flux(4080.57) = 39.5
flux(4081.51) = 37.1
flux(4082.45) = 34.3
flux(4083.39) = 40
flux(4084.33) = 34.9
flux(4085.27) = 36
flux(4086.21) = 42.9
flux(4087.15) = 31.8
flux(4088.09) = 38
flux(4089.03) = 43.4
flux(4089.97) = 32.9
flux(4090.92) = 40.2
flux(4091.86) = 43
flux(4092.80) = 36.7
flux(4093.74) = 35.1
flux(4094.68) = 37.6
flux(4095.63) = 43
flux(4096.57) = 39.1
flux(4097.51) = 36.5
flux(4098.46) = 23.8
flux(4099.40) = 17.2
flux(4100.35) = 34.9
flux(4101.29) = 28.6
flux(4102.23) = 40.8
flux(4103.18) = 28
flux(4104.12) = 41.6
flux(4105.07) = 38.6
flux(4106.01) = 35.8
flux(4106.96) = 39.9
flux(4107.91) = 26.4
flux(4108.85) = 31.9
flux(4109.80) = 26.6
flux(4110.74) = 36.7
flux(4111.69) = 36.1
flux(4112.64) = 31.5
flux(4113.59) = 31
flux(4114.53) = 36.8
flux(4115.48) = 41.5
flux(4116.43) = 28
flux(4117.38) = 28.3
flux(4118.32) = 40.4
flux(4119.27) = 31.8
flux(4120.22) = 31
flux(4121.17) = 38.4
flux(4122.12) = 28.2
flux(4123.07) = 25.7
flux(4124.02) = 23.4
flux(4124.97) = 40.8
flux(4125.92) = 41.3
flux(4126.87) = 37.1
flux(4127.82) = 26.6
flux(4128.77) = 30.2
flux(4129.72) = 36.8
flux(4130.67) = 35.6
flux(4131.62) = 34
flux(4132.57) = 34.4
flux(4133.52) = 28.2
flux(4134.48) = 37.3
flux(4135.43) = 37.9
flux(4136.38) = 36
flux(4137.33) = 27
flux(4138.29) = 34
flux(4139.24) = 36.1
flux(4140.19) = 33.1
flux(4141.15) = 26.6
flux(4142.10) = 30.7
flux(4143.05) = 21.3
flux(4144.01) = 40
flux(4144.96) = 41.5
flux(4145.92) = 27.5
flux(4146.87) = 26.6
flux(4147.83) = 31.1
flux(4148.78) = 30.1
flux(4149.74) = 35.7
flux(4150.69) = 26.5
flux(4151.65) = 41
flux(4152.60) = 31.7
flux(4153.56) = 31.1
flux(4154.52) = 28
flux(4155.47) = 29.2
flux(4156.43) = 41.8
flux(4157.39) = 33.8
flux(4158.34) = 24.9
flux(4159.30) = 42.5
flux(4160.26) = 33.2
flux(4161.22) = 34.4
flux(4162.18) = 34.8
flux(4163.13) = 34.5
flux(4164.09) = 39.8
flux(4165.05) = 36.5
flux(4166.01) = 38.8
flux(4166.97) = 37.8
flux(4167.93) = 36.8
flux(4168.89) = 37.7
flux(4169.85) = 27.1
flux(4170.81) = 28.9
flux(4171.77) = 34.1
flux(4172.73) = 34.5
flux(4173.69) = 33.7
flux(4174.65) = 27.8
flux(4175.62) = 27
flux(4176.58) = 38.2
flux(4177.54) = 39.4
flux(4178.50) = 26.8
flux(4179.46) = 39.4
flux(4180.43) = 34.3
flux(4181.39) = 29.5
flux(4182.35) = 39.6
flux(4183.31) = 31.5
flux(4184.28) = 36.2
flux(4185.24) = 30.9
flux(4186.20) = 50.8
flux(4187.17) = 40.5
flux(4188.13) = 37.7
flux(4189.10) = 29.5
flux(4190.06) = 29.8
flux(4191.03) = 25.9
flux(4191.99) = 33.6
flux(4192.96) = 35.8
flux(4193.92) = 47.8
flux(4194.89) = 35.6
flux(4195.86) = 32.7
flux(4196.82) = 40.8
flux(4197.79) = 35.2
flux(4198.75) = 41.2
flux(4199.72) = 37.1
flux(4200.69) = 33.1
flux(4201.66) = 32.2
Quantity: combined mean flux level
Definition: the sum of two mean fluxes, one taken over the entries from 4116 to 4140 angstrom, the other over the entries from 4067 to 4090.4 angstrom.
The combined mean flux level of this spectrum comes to 69.8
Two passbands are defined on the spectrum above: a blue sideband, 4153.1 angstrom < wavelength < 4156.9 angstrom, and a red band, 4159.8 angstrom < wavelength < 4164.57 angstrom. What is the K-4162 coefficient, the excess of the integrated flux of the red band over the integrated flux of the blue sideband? 45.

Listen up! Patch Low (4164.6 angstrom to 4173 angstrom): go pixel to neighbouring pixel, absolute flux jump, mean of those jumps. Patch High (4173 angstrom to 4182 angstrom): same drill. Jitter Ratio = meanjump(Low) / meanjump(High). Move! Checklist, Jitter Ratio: 0.43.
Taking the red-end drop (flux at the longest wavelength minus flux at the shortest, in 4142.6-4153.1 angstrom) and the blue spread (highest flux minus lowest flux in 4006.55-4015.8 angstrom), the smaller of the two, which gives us 10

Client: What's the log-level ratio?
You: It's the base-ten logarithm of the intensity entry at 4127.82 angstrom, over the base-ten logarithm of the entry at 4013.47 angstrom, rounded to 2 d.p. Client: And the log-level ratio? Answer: 0.89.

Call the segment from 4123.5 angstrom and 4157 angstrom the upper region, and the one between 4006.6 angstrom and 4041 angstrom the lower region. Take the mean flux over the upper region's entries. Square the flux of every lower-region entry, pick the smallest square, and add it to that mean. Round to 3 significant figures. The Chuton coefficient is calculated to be 585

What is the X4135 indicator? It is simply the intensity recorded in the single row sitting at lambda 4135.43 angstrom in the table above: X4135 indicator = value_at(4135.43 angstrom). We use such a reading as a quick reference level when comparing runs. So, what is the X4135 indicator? 37.9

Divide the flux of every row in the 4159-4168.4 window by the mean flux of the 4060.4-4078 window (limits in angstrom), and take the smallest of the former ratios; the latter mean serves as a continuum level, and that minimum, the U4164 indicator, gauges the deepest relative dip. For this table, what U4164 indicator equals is 0.99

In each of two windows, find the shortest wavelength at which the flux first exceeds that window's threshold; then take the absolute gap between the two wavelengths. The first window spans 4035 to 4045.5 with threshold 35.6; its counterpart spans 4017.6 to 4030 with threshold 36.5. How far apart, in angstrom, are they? 16.7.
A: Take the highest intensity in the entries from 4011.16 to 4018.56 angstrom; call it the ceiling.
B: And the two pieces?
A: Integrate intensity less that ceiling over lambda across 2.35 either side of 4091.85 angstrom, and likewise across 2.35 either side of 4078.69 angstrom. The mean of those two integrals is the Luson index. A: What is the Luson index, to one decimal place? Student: -14.2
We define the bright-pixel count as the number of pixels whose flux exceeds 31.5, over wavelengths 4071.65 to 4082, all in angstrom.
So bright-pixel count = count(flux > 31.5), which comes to 10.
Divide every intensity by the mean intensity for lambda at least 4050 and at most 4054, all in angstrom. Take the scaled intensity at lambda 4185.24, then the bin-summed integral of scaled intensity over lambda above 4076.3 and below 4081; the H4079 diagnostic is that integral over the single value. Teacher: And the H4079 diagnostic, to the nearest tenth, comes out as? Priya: 5.3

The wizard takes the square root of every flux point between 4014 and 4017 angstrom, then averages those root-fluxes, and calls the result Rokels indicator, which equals 5.4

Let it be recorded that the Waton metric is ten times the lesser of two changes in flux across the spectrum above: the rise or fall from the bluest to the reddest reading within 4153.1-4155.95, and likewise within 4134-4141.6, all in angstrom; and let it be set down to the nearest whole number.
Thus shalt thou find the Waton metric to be -107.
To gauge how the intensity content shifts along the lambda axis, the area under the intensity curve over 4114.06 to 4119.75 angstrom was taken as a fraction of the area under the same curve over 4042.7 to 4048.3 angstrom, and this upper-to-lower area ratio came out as 1.0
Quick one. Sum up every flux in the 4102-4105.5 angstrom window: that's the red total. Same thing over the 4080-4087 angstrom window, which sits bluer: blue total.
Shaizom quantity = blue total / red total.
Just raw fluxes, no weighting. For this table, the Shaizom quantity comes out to 1.8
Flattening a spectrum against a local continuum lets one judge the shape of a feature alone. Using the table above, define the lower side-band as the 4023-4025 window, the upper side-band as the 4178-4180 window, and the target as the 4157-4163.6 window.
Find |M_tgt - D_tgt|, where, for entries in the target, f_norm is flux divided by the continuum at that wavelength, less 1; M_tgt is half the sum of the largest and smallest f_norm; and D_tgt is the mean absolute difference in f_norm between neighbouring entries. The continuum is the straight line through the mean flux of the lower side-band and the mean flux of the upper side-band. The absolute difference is 0.16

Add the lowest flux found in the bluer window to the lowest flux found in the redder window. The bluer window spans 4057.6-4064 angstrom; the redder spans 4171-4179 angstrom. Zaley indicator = 50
